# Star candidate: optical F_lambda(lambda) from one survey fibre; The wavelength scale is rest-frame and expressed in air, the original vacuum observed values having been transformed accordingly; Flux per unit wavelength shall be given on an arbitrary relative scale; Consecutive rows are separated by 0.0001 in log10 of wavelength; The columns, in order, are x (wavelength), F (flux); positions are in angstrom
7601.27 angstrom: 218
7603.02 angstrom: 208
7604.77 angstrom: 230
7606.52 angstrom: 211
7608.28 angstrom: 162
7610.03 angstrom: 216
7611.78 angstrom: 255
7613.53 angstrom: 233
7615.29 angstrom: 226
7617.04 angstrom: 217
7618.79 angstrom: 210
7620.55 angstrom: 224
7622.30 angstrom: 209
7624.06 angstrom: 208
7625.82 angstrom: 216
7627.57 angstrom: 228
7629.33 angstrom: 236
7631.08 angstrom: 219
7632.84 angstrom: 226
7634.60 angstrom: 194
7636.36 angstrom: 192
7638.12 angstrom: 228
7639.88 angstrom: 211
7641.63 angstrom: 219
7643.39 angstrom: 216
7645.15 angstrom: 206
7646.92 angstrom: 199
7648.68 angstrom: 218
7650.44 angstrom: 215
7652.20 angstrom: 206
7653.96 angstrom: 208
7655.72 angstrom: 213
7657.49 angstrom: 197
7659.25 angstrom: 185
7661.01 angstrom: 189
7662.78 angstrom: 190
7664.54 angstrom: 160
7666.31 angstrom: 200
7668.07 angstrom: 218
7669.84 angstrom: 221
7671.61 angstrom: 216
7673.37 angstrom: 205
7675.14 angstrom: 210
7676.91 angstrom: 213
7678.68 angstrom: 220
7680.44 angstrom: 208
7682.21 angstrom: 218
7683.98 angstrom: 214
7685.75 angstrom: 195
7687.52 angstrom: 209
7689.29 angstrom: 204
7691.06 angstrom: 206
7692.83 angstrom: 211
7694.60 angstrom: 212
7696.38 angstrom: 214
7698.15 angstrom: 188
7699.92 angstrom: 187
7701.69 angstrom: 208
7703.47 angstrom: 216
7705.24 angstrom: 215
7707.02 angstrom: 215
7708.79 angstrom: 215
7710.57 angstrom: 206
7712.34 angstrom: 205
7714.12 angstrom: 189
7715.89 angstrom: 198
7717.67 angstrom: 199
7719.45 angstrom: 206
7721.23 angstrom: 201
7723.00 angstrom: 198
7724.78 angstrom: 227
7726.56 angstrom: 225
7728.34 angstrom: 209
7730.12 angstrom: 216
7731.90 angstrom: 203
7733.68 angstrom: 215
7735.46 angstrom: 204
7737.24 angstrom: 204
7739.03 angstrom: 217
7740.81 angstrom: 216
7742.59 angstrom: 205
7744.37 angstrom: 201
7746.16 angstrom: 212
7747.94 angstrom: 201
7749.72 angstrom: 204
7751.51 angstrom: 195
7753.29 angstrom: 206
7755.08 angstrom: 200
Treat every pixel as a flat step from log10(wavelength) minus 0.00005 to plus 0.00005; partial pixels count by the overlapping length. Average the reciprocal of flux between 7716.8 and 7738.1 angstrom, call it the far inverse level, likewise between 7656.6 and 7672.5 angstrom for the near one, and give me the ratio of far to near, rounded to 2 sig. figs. 0.94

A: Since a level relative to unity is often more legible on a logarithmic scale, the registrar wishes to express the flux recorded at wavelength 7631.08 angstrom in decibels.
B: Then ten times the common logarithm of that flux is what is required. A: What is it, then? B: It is 23.4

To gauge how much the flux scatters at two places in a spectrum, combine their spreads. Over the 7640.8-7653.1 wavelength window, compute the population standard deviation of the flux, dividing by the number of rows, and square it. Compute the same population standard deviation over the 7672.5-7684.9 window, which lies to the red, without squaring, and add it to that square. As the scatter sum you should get 55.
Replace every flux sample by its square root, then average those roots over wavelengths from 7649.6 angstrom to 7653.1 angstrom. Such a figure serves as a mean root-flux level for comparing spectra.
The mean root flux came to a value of 14.5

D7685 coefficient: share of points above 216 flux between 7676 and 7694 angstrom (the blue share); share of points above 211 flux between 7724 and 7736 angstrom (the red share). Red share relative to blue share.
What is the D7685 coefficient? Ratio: 2.9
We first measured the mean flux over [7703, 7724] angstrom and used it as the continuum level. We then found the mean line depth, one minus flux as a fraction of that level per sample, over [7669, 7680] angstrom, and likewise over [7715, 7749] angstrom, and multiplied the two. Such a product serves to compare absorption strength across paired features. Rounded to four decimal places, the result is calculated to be 0.0006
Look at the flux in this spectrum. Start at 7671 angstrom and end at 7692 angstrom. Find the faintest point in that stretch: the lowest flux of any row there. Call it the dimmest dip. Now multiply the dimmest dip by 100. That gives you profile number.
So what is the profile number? 19500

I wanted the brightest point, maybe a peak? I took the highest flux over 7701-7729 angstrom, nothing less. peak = 227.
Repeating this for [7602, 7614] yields 255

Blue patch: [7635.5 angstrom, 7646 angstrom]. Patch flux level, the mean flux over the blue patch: 212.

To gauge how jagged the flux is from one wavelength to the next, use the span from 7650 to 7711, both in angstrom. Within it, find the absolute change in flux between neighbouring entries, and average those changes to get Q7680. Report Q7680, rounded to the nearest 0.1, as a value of 9.1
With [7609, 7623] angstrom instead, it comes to 16.1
